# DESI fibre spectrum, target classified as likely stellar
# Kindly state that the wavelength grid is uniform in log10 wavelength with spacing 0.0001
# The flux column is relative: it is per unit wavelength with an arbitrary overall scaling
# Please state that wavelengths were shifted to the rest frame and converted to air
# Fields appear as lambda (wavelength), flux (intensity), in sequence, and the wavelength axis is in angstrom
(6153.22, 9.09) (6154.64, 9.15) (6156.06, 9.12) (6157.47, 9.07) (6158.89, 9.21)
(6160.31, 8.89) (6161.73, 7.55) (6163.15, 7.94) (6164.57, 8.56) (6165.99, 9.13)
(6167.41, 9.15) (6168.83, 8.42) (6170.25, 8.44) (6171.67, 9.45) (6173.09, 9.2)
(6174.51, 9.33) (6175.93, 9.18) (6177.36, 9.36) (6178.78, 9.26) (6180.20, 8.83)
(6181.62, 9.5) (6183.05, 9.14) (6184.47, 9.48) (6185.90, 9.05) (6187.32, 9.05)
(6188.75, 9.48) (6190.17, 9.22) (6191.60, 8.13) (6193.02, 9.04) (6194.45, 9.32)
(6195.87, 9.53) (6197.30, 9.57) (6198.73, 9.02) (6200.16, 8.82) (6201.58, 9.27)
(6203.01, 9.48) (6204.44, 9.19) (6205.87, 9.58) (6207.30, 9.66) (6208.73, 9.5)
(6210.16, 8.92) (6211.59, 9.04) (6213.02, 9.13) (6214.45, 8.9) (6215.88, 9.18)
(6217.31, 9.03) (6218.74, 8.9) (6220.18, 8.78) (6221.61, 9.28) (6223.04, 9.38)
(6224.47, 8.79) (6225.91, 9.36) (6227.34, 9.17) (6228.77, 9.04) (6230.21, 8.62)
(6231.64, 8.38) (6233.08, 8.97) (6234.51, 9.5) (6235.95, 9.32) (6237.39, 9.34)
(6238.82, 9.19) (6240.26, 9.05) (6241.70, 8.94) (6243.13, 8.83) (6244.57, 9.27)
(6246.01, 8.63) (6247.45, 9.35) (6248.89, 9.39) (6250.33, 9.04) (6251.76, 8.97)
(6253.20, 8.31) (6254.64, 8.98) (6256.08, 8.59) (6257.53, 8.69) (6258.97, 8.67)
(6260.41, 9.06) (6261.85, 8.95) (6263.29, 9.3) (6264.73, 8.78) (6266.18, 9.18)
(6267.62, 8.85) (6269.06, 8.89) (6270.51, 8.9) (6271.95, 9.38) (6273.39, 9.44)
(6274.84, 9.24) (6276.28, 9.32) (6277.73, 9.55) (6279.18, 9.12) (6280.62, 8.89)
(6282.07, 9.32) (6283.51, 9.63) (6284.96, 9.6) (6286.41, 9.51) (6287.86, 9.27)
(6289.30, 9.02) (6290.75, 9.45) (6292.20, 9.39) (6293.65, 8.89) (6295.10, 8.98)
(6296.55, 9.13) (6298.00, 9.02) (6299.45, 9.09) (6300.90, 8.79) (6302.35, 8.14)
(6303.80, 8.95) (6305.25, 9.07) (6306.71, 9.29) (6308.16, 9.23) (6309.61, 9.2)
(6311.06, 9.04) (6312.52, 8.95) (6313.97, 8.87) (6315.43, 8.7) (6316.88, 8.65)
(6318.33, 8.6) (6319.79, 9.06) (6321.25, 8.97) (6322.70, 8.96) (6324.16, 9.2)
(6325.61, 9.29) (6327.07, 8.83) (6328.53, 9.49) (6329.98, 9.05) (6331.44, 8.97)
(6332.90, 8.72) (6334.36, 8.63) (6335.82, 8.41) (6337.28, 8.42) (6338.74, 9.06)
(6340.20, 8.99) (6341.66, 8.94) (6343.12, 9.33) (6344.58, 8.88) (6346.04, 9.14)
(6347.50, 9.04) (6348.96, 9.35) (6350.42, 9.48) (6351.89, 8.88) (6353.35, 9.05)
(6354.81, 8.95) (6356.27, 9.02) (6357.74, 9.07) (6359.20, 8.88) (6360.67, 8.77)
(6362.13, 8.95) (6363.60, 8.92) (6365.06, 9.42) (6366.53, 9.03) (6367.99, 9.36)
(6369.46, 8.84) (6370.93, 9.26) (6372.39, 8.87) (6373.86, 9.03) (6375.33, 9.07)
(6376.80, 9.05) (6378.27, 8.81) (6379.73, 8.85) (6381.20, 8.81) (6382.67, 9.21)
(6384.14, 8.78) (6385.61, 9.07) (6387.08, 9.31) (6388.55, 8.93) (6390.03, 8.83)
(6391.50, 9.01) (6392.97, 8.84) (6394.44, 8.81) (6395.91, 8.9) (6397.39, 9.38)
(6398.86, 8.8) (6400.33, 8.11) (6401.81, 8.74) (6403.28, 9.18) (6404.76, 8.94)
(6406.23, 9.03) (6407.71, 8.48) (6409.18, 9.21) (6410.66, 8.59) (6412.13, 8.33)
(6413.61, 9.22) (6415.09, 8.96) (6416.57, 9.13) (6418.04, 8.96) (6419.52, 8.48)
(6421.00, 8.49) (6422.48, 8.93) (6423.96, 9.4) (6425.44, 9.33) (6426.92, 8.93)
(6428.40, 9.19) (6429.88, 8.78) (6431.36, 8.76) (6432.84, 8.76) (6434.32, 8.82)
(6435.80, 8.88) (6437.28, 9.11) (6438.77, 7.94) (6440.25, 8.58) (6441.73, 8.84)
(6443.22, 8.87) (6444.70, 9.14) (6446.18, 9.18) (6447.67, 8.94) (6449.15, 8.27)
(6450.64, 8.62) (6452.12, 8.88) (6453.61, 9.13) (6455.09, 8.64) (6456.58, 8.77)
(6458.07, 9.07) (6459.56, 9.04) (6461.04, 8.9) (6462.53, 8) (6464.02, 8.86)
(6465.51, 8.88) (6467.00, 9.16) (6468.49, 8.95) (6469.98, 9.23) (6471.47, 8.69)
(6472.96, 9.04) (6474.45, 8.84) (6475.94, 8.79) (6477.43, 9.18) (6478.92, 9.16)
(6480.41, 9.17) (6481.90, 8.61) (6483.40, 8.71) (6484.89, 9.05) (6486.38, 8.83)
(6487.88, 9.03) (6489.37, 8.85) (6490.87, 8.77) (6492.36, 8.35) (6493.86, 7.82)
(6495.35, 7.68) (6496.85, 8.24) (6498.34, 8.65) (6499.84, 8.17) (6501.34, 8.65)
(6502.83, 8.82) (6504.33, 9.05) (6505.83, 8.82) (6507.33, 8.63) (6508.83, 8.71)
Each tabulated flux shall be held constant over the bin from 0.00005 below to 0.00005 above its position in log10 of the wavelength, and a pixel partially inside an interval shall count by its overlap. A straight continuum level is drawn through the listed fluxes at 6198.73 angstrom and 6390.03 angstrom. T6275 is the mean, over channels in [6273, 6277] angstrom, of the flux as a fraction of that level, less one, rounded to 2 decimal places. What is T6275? 0.04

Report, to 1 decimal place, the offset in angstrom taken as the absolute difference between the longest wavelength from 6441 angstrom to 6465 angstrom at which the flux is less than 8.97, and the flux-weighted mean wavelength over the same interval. 11.2 angstrom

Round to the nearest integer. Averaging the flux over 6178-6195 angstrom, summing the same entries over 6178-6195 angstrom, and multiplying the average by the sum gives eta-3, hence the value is 999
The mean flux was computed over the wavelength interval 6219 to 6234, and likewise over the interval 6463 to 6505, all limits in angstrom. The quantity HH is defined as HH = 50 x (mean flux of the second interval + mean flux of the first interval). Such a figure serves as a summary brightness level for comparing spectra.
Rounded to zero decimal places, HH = 887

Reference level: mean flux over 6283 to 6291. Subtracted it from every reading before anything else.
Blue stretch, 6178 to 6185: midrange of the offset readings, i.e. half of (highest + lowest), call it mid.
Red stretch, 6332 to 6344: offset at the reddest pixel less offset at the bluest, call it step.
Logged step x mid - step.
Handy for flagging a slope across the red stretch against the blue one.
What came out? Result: -0.8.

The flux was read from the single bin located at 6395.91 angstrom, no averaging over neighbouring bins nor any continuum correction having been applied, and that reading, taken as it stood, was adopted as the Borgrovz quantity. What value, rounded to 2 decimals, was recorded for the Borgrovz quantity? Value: 8.90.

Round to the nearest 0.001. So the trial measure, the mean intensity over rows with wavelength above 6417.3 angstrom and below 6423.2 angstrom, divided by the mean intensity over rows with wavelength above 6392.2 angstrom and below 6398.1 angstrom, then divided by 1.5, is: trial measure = 0.647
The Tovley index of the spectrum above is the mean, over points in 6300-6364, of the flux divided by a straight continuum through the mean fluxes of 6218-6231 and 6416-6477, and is 1.00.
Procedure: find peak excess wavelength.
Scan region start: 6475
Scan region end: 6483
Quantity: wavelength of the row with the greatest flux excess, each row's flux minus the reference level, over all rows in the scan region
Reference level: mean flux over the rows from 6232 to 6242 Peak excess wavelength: 6477.43 angstrom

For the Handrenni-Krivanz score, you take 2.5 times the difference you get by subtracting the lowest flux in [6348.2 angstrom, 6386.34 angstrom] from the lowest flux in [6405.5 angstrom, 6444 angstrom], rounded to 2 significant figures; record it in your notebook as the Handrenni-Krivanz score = -2.1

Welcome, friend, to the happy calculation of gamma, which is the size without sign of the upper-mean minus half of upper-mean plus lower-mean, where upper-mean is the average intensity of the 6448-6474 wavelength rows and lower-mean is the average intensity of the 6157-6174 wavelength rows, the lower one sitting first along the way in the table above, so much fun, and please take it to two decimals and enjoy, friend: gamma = 0.04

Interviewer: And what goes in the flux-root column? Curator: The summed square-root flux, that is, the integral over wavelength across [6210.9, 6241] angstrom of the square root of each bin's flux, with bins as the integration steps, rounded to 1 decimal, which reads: 90.6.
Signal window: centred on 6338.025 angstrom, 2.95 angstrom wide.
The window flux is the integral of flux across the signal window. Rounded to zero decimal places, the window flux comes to 26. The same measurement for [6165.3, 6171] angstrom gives 50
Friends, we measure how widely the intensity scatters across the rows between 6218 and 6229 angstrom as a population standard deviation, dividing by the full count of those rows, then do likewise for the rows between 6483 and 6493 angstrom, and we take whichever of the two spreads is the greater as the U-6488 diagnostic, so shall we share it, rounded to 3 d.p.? 0.230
